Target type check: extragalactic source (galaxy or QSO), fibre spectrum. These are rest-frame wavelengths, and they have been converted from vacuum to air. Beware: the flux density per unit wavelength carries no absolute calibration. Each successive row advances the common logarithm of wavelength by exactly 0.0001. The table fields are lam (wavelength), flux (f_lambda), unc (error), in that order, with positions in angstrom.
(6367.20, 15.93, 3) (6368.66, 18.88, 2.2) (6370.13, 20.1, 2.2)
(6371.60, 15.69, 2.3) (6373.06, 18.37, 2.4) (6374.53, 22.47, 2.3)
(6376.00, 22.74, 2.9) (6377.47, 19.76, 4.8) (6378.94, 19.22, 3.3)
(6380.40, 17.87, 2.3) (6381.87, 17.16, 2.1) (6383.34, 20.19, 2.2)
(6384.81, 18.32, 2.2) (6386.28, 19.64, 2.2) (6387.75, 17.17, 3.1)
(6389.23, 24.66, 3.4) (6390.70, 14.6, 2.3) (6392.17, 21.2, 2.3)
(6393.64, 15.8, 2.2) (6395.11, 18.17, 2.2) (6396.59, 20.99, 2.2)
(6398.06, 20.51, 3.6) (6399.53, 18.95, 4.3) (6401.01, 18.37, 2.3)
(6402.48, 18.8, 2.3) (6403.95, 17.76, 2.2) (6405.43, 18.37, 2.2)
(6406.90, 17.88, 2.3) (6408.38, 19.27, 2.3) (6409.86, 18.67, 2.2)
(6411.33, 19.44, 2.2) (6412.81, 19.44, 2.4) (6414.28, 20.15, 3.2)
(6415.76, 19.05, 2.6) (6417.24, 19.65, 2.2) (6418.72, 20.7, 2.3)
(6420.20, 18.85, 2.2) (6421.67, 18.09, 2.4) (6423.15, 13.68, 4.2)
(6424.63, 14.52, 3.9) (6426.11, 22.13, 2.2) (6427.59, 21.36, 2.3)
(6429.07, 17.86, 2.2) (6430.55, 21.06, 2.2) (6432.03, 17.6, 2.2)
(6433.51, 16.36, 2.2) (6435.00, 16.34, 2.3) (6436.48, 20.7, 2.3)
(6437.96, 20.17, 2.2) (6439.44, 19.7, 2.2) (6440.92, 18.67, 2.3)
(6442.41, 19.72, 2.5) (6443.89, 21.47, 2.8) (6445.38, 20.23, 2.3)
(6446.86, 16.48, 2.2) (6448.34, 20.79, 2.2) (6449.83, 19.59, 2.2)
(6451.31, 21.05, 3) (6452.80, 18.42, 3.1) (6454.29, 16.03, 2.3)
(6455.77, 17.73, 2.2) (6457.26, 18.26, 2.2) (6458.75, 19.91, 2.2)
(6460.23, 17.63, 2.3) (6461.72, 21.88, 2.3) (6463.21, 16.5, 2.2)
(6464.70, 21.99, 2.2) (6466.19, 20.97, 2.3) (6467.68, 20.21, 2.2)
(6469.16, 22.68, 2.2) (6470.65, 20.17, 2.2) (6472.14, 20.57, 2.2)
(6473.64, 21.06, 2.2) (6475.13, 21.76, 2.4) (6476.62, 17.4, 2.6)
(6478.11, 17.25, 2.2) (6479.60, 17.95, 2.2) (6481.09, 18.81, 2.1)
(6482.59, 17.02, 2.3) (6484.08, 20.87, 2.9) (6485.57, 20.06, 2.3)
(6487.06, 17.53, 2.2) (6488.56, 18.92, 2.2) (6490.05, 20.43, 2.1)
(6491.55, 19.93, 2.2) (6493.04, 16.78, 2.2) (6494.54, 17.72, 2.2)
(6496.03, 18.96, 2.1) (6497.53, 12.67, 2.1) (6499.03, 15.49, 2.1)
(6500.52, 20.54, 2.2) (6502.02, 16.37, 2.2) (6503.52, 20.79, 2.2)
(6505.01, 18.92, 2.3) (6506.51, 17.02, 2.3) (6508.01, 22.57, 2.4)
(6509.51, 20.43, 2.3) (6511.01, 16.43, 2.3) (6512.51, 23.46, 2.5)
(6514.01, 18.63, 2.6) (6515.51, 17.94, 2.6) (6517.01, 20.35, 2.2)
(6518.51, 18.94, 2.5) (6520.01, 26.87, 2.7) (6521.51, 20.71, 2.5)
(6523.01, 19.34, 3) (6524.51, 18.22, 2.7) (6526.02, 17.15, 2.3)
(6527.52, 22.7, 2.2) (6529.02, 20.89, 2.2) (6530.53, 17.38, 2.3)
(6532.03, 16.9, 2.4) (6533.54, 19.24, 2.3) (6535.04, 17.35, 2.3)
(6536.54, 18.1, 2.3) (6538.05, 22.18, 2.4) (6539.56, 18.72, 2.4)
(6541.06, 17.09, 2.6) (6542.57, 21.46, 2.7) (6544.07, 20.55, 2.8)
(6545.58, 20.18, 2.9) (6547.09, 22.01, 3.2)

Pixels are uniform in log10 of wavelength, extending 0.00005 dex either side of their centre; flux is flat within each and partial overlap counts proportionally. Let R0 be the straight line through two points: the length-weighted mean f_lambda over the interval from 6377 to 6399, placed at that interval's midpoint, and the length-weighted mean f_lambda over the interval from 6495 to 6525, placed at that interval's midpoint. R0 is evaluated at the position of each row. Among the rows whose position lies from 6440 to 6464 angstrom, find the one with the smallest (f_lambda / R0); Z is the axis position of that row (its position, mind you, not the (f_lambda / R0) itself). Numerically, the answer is 6454.29 angstrom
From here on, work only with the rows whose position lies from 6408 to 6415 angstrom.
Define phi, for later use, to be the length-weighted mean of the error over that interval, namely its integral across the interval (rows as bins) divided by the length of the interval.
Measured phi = 2.47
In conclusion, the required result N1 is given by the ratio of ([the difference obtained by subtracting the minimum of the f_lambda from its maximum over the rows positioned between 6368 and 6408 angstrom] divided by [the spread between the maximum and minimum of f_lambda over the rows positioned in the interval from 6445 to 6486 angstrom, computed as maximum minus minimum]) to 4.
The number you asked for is 0.38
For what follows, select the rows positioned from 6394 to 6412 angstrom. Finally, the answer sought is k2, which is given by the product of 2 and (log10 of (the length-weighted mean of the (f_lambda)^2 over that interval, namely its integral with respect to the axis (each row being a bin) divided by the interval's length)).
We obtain 5.11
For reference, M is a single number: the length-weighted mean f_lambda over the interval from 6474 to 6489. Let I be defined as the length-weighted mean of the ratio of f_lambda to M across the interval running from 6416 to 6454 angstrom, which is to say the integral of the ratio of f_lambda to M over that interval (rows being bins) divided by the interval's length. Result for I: 1.008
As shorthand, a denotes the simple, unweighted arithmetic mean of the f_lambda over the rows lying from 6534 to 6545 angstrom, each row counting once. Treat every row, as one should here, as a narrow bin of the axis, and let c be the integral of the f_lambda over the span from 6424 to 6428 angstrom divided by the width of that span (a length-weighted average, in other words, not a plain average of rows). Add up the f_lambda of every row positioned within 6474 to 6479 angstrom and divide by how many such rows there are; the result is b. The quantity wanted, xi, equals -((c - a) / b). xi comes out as 0.00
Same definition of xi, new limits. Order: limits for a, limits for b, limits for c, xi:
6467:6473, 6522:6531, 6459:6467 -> 0.06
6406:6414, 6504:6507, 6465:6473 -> -0.11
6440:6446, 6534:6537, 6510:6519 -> 0.04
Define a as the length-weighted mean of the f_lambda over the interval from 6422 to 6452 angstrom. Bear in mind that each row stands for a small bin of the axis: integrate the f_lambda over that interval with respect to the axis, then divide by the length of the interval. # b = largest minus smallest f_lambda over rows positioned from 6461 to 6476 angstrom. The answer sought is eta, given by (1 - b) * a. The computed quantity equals -98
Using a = 19.0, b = 6.18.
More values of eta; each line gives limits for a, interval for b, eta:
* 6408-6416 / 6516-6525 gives -148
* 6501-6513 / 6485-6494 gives -51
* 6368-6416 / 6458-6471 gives -99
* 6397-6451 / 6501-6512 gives -99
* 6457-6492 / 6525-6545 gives -94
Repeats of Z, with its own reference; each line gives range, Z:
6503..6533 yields 6511.01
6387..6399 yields 6390.70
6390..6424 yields 6423.15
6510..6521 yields 6511.01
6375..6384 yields 6381.87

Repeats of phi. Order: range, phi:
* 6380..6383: 2.19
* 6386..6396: 2.54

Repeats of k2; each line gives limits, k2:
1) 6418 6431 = 5.10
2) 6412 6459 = 5.12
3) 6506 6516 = 5.18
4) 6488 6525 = 5.15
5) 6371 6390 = 5.17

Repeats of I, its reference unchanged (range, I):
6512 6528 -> 1.079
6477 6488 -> 0.982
